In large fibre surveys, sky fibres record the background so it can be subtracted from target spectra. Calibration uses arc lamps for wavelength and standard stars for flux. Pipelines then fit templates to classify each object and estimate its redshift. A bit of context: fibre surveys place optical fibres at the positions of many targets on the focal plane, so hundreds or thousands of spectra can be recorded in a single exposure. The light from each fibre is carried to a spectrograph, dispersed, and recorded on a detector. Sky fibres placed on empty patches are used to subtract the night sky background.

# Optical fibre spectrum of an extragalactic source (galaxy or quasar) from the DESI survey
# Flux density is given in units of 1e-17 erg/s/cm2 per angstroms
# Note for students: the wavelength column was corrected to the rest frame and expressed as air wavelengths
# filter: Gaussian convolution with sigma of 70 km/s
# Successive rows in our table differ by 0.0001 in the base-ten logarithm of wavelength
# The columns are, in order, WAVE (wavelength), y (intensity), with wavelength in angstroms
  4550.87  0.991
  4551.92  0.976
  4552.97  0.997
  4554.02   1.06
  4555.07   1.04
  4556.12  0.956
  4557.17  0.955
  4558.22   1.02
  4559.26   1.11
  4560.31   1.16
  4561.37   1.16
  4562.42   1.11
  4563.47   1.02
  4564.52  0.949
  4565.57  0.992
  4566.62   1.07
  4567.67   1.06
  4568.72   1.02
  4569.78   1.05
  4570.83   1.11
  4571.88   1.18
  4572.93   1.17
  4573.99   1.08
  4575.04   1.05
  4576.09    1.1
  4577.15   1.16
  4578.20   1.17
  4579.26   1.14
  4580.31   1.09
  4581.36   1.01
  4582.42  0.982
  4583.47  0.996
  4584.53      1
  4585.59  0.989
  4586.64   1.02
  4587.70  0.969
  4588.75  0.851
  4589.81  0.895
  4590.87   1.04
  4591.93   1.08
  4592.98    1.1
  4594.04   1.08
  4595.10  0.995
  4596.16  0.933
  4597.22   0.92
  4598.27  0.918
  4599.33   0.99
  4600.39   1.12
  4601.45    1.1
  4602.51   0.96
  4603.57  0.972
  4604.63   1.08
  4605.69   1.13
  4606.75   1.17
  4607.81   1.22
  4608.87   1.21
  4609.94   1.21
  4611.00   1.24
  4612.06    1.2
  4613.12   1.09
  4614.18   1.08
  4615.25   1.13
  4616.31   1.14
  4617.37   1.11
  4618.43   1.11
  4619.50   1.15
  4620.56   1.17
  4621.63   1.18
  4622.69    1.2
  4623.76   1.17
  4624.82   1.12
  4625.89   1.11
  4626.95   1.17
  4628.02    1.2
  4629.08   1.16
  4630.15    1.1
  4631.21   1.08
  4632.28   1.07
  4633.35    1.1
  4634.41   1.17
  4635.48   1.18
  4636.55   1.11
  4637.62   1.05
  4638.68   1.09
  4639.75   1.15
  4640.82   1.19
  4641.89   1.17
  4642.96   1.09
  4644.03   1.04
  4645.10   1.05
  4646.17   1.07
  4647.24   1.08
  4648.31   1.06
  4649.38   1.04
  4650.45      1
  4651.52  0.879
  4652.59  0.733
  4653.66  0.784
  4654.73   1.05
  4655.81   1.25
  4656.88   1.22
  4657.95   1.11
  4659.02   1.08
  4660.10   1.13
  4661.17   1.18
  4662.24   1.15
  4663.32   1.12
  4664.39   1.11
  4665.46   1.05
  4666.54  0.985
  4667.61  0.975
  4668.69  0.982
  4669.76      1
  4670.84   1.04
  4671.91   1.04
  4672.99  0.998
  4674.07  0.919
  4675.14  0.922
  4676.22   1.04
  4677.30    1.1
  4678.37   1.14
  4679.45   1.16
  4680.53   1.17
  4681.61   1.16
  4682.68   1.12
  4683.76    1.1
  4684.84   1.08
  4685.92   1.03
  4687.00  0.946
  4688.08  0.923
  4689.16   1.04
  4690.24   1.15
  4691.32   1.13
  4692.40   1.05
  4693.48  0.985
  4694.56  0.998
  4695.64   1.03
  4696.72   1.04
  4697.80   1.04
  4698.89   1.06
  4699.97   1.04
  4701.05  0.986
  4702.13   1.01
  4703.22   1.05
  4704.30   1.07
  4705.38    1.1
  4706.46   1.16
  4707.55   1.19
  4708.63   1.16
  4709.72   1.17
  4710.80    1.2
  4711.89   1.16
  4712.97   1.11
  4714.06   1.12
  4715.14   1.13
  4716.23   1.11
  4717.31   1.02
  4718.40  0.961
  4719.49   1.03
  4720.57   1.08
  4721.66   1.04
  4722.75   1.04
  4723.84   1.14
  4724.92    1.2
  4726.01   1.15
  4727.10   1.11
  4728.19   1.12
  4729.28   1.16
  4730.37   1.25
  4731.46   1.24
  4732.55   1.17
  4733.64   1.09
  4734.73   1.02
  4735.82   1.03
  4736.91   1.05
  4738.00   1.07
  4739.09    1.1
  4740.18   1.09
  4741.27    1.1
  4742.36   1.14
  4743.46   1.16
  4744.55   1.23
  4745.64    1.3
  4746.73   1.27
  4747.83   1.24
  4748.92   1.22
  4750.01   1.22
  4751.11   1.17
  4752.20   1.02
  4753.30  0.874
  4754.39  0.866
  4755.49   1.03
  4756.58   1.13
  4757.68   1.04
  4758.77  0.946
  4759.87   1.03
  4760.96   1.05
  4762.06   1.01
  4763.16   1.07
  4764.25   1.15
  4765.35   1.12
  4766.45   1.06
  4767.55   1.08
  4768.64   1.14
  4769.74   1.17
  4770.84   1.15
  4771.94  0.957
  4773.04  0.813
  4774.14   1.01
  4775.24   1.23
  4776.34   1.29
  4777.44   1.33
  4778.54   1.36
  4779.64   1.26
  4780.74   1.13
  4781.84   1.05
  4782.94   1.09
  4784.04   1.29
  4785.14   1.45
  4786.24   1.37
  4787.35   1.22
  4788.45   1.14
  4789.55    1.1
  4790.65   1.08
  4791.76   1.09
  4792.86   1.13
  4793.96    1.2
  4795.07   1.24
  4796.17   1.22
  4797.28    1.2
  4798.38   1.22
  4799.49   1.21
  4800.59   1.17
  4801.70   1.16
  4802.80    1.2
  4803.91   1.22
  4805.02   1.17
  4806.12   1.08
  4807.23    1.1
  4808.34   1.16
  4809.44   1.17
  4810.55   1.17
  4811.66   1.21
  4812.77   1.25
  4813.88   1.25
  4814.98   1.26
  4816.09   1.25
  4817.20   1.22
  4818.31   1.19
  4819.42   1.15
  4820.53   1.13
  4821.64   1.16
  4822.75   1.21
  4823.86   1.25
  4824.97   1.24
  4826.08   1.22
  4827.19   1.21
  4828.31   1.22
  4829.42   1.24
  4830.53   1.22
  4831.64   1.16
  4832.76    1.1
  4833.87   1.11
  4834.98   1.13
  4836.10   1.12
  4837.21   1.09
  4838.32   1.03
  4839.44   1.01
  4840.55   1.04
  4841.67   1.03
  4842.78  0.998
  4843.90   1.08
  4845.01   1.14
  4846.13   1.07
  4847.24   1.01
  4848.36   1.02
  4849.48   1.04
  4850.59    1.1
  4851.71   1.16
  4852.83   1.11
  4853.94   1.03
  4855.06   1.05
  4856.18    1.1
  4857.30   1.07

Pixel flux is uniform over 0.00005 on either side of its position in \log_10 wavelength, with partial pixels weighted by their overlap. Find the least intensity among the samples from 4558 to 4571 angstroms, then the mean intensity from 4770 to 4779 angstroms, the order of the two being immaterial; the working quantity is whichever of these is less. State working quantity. 0.95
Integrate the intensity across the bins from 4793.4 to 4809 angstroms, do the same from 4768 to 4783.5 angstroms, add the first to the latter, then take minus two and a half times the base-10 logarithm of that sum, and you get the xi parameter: -3.89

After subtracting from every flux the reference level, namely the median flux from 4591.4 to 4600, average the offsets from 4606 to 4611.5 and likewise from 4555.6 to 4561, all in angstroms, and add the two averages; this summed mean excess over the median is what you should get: 0.27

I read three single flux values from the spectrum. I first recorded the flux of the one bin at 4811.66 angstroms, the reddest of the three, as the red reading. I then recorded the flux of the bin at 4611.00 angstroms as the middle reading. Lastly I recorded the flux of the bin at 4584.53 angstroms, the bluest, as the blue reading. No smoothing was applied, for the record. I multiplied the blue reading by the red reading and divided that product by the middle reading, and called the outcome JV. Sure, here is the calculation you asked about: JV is 0.98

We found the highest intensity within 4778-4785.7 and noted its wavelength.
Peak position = 4785.14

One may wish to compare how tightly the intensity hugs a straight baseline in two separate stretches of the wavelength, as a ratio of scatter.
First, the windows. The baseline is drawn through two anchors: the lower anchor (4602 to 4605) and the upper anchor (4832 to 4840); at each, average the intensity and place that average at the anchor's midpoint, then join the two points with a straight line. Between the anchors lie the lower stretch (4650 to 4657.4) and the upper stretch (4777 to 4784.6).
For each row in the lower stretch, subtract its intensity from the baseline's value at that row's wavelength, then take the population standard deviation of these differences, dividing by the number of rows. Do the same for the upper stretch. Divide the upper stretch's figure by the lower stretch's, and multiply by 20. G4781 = 12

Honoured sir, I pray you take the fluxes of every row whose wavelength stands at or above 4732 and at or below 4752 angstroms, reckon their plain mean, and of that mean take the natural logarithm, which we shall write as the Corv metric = 0.14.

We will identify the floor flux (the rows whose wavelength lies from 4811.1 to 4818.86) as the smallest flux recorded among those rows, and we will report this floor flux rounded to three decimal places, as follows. 1.190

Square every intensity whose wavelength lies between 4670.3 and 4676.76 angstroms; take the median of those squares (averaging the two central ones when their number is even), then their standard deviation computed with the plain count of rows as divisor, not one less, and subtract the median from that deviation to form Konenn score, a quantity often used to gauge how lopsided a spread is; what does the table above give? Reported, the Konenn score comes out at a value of -0.93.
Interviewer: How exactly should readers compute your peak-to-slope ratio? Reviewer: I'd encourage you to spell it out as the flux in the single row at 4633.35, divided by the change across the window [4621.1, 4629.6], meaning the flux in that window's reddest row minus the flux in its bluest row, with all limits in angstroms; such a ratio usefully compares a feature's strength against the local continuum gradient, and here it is -55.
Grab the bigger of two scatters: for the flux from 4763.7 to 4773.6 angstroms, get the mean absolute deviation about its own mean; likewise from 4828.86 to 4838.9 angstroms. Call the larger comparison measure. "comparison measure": 0.09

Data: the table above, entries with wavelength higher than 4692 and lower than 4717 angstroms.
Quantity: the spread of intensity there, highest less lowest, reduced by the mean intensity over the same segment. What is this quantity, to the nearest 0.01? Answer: -0.87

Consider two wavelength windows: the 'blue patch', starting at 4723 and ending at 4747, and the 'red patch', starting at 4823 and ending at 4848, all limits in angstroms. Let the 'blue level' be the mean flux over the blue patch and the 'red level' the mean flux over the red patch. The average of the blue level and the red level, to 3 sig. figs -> 1.13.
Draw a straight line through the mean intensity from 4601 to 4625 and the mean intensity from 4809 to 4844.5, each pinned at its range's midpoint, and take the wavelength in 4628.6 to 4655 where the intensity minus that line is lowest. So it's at 4652.59 angstroms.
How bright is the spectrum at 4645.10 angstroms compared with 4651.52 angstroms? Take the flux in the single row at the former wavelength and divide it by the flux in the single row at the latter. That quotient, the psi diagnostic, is 1.19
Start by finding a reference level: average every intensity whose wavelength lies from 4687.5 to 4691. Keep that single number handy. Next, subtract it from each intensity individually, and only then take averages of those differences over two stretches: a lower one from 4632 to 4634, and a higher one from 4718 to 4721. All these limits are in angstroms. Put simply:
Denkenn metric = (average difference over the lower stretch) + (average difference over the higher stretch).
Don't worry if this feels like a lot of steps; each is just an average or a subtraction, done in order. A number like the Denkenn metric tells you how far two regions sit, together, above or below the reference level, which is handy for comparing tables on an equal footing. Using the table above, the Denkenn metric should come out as 0.033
